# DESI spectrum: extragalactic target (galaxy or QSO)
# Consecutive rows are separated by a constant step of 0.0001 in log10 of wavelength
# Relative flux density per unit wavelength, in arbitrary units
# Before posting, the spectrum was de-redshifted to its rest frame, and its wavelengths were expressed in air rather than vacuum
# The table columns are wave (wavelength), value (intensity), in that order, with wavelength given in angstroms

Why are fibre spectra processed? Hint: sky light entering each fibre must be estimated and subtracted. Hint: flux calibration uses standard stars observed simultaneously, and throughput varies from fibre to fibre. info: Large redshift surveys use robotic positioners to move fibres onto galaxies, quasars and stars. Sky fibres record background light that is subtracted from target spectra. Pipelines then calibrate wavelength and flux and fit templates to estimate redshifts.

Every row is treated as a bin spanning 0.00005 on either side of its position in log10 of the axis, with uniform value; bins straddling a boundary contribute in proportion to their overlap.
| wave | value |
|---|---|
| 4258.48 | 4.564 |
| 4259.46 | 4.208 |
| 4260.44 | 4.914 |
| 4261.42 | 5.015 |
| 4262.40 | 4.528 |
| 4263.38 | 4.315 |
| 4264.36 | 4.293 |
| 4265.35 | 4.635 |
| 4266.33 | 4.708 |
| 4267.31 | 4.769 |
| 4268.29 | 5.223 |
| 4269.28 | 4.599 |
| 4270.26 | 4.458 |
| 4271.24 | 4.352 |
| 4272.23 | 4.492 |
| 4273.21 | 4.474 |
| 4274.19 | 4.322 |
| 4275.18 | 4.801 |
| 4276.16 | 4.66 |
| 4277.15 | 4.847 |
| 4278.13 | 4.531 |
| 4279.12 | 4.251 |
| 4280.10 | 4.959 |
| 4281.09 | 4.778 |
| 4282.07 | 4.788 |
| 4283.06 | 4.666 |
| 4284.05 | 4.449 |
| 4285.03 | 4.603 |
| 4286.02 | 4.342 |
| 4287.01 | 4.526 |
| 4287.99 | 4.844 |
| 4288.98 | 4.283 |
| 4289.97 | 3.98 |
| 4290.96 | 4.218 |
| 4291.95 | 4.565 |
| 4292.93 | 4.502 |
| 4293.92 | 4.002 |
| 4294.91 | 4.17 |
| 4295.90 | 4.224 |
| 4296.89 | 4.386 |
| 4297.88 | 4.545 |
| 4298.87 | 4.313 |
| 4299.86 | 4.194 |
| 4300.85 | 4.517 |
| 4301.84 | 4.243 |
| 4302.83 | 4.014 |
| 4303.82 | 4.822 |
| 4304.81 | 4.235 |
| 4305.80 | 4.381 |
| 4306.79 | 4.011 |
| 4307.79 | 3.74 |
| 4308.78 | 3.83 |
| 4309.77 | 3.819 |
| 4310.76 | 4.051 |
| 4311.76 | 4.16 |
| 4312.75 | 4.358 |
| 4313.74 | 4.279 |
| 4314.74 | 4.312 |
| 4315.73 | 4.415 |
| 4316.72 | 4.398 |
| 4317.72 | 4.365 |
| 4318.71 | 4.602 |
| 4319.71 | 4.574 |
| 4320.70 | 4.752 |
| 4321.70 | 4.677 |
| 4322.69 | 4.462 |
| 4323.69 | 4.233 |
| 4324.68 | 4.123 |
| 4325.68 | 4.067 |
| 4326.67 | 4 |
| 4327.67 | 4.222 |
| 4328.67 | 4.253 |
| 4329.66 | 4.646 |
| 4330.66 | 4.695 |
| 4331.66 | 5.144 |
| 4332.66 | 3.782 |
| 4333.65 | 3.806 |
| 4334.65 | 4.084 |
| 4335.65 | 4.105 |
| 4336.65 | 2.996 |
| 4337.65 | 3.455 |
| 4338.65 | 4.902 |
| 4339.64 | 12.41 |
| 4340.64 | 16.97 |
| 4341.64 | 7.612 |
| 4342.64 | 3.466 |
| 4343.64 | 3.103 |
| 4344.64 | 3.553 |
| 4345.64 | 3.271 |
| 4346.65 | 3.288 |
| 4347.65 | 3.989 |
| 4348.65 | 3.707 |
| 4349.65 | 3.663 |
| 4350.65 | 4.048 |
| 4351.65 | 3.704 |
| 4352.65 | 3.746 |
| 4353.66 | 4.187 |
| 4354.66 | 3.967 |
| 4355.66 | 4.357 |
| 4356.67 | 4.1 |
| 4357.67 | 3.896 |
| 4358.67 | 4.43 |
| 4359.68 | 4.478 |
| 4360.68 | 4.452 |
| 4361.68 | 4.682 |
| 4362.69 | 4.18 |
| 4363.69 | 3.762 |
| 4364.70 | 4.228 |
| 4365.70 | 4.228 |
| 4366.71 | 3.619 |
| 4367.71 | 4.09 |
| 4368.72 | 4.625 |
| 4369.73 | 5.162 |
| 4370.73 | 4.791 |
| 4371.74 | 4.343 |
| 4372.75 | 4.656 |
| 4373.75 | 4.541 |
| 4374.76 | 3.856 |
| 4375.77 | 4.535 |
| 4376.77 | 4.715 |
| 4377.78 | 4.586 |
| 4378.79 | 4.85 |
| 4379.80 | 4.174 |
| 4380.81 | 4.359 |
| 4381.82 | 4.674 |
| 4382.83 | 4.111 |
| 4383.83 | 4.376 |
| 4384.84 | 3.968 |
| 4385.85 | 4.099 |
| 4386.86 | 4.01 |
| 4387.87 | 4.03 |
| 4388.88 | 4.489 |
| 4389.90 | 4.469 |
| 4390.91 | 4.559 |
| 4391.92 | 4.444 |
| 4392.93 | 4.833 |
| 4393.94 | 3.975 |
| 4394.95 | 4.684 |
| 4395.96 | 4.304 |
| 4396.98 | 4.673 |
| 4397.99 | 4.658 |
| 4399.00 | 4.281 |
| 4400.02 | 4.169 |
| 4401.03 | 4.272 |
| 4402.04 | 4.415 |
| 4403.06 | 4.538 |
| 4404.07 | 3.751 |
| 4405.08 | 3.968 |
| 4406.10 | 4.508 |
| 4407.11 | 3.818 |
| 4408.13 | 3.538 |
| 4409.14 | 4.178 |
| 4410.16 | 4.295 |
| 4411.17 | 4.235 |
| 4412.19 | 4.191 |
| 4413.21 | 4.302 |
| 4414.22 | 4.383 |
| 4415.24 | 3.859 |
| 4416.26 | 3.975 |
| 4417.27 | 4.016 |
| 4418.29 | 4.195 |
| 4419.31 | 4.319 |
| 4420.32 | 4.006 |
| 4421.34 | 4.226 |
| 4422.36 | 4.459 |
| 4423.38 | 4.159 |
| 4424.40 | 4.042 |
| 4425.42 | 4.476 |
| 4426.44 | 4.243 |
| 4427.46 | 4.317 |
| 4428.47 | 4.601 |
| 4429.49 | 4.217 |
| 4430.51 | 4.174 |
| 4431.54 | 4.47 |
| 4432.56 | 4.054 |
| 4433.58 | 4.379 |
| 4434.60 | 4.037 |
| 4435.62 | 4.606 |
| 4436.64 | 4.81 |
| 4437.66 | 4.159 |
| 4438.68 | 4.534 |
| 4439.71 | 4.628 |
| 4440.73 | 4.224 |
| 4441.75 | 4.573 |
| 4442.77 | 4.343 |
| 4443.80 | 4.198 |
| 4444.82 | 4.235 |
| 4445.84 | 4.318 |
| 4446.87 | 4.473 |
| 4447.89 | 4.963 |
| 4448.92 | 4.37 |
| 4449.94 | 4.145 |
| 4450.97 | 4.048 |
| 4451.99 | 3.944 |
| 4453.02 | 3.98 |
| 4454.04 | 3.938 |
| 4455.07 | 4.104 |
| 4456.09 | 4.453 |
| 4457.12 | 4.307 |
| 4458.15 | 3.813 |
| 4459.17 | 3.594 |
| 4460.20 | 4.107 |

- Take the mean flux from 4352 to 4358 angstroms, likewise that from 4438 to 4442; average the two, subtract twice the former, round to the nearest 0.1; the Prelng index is -3.8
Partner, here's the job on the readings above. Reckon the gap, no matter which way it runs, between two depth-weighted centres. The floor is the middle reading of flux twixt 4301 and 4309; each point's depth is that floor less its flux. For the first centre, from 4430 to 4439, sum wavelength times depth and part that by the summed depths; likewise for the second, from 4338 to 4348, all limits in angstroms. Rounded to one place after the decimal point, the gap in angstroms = 96.1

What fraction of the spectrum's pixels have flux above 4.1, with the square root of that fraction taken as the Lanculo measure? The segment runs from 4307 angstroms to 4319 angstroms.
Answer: 0.816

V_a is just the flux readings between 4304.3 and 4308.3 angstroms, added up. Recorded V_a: 16.4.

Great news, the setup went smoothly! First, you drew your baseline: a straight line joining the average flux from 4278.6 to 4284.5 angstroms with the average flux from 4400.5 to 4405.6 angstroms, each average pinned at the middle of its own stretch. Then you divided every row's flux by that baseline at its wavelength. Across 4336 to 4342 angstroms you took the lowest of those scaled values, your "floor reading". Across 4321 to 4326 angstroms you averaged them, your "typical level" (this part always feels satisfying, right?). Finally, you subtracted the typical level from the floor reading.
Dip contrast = -0.29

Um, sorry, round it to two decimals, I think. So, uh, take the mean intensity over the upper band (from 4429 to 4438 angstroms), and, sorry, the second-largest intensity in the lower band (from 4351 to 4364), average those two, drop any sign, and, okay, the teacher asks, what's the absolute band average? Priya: 4.40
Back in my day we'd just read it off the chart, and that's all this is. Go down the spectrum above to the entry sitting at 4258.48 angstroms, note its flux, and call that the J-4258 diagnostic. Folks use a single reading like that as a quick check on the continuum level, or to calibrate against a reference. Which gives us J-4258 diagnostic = 4.564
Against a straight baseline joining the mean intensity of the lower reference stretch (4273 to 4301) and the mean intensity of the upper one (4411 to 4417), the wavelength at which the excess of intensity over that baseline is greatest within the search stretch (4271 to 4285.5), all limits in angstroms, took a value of 4280.10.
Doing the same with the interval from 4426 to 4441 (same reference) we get 4436.64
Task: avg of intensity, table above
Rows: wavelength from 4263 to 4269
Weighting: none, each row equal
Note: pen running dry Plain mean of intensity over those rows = 4.66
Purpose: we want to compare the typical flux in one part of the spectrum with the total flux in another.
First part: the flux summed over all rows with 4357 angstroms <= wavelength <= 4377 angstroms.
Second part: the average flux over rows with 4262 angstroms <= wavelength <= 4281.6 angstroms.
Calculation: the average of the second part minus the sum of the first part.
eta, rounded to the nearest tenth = -82.7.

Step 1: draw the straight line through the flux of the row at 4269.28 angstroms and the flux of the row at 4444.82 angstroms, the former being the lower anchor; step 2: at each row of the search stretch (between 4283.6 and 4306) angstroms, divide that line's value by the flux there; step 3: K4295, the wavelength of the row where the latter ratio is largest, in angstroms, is 4289.97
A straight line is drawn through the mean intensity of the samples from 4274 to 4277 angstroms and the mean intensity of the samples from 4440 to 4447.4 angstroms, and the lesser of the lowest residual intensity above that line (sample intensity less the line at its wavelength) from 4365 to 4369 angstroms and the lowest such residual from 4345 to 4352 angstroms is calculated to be -1.2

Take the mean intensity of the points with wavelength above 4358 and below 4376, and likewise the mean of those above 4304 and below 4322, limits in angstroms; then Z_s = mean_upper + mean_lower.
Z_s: 8.6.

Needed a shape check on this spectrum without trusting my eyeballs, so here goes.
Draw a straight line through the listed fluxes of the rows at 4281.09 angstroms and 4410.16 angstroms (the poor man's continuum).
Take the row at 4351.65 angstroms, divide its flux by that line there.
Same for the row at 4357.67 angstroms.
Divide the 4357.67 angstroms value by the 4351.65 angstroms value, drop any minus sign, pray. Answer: 1.06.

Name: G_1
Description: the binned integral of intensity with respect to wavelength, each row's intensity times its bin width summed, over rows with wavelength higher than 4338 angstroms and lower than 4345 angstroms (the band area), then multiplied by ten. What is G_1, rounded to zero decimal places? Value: 520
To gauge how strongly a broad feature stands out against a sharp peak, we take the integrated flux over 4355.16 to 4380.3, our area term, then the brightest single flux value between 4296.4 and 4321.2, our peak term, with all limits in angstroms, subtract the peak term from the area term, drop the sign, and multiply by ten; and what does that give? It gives 1051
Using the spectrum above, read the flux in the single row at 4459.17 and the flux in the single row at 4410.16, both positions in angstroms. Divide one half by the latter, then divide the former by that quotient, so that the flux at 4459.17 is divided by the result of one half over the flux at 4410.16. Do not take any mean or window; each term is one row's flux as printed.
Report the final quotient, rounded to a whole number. 31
